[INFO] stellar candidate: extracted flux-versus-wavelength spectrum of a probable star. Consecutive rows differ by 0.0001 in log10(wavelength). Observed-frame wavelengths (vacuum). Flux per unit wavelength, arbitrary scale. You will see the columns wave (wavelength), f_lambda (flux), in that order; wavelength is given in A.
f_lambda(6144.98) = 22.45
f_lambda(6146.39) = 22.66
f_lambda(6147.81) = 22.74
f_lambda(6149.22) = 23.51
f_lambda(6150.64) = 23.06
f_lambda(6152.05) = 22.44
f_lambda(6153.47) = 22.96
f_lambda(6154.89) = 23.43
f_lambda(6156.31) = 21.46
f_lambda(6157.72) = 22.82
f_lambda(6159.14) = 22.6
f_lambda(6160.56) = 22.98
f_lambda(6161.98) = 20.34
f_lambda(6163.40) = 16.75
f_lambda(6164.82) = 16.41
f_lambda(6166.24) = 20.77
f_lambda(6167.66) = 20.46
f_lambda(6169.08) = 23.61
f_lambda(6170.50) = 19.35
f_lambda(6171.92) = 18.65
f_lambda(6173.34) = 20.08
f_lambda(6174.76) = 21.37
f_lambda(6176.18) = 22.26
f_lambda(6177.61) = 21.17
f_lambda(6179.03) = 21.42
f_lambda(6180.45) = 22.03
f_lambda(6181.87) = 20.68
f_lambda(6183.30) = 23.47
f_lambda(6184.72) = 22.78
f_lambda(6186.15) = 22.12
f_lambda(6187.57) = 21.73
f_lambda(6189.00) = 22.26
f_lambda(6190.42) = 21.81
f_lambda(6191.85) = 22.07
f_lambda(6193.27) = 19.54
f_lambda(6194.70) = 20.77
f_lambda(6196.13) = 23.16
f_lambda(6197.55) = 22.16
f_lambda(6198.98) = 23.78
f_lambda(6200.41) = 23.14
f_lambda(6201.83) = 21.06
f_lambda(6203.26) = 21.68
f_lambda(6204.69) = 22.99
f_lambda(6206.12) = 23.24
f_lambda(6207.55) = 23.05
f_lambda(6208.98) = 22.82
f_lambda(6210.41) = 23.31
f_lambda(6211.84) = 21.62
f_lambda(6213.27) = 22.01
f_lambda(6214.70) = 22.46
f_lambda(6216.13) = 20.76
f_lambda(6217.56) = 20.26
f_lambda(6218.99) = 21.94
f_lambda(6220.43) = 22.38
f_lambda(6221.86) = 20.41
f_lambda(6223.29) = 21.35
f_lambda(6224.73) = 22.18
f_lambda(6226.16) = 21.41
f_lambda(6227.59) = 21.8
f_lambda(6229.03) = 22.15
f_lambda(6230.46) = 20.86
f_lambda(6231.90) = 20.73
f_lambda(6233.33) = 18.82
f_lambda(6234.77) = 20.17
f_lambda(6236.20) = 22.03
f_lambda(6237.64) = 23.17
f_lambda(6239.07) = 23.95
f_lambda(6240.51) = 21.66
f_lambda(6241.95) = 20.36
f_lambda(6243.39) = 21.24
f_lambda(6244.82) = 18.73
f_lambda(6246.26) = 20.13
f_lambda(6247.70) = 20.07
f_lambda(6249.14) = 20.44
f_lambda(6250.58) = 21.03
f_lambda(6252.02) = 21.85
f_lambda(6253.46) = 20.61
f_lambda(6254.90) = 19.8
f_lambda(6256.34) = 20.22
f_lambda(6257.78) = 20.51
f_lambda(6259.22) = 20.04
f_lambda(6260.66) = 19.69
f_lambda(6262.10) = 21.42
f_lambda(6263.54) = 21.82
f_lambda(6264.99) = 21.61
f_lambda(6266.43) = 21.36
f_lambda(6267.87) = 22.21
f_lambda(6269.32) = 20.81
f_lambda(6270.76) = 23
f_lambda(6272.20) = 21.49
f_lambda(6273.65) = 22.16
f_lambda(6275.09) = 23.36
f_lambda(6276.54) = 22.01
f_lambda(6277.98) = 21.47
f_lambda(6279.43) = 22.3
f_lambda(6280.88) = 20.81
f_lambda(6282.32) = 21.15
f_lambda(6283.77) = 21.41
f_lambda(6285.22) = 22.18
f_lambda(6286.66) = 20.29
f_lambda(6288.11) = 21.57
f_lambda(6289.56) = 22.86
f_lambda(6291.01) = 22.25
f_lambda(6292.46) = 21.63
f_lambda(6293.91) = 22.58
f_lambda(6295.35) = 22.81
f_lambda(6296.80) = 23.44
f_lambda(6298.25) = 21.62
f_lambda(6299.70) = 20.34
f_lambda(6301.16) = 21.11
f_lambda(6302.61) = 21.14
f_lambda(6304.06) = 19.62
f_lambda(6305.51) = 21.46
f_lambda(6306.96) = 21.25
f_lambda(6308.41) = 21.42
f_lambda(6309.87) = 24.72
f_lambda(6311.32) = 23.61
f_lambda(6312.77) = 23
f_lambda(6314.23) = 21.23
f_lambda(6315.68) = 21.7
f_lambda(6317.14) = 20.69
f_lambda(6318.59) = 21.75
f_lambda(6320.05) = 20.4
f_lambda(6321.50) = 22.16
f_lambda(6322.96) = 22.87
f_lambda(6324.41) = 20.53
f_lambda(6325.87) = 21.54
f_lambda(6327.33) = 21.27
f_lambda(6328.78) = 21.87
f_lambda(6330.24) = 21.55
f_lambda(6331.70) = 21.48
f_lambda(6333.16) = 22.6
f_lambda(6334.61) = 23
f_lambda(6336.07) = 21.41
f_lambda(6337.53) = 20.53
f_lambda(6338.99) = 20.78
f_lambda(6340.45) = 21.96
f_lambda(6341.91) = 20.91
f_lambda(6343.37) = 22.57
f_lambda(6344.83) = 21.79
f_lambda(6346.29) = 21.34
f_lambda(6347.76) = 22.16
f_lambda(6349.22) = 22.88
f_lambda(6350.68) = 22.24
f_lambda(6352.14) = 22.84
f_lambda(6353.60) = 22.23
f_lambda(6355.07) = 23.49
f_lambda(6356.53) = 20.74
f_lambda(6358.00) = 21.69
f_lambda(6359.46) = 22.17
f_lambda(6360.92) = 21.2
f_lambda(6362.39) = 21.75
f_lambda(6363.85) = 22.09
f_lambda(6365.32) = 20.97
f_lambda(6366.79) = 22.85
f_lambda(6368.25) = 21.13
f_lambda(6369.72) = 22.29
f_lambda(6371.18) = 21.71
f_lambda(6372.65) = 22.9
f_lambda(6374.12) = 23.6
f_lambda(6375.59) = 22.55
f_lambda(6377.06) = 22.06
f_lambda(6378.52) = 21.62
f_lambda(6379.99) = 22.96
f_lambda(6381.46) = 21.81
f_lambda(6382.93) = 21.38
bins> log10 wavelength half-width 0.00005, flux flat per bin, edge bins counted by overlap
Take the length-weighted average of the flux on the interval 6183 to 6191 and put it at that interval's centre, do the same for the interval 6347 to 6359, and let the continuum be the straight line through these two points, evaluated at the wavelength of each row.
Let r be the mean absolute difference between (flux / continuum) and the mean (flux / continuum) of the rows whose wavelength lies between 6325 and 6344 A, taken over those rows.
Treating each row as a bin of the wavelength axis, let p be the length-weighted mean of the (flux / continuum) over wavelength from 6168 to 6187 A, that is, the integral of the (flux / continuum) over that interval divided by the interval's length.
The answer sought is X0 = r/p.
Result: 0.03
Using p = 0.961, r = 0.026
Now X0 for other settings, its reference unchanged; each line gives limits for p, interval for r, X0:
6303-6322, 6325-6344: 0.03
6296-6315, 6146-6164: 0.06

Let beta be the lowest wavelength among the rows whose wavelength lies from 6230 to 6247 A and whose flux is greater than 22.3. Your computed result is 6237.64 A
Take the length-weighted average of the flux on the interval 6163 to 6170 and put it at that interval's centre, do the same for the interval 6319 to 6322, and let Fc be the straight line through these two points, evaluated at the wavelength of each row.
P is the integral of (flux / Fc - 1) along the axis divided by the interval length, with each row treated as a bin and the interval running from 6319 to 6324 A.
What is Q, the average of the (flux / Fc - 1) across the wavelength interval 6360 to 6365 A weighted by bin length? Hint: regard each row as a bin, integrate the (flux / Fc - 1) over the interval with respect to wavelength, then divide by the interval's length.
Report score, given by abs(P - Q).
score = 0.023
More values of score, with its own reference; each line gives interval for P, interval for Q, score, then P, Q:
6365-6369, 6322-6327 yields 0.016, 0.000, 0.016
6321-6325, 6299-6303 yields 0.039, 0.028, -0.011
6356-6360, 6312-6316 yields 0.043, -0.005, 0.039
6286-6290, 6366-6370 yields 0.013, 0.027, 0.014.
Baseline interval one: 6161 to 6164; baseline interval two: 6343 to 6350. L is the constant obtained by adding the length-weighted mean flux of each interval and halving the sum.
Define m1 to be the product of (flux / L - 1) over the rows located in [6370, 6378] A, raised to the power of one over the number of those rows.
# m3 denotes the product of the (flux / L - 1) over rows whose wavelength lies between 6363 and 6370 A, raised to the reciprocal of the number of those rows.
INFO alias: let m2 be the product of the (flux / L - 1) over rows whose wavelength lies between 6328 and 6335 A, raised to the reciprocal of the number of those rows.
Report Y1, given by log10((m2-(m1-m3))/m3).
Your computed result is -0.25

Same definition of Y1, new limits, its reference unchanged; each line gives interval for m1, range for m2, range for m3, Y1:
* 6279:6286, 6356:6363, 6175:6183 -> -0.04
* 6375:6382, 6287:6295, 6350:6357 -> -0.01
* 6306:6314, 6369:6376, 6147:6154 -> 0.03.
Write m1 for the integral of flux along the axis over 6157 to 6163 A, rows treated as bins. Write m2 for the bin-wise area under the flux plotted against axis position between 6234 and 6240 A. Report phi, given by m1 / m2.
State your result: 0.983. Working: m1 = 131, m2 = 134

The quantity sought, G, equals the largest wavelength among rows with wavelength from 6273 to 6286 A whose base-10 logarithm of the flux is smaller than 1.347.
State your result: 6285.22 A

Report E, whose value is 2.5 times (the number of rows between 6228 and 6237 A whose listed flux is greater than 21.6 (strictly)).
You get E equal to 5.0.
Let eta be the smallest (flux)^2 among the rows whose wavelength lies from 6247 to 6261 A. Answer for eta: 388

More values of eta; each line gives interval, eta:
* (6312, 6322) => 416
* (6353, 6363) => 430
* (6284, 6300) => 412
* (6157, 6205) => 269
